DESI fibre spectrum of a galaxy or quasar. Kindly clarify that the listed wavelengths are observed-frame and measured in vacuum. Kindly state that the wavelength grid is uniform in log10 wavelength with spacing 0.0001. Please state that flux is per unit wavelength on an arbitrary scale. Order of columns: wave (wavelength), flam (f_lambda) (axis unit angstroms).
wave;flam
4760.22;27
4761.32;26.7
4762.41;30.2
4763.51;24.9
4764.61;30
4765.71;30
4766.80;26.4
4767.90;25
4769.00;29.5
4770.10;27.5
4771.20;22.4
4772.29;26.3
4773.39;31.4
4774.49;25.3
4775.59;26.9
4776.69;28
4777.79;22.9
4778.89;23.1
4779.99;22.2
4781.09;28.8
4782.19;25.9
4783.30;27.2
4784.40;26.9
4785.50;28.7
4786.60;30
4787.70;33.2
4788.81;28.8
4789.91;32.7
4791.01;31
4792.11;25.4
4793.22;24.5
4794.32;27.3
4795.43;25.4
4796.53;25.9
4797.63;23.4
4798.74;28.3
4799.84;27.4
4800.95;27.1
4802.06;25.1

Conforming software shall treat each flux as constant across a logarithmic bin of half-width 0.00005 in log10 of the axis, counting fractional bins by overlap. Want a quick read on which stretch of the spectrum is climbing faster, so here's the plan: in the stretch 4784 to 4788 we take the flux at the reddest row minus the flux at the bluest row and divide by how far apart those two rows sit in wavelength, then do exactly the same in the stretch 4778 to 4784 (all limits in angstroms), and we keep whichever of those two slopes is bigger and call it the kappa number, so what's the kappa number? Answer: 1.9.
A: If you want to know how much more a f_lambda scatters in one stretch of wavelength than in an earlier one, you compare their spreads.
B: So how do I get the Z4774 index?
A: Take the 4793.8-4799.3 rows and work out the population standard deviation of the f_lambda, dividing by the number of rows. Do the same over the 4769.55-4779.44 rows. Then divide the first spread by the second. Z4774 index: 0.6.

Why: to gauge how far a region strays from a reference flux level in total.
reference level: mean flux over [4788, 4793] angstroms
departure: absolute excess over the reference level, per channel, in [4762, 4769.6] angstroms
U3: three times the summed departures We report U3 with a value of 42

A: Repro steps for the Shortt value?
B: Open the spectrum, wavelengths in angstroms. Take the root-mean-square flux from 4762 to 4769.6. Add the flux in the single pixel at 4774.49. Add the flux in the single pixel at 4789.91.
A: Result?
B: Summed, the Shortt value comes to 86.1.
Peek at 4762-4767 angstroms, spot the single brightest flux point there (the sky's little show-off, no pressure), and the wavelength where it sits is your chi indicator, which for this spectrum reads 4762.41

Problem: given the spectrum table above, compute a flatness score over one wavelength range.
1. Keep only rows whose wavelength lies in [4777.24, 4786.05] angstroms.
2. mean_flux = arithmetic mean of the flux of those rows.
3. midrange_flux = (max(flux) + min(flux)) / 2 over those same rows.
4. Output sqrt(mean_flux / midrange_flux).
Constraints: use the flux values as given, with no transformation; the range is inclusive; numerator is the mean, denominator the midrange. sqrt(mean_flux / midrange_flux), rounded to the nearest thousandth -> 1.004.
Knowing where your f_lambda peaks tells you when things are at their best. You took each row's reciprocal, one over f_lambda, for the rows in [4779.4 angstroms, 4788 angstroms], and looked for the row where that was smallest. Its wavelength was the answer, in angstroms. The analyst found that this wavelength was 4787.70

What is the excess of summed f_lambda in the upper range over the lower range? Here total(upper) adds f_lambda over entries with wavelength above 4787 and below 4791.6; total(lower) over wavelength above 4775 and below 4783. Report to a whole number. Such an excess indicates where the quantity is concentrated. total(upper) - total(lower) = -52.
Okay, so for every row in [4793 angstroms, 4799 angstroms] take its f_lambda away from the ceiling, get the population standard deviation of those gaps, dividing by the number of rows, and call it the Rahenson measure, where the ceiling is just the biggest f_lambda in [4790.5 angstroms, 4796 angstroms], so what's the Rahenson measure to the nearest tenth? 1.6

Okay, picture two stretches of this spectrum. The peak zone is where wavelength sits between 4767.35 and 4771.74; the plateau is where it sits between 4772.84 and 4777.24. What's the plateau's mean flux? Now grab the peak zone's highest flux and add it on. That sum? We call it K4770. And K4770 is 57.4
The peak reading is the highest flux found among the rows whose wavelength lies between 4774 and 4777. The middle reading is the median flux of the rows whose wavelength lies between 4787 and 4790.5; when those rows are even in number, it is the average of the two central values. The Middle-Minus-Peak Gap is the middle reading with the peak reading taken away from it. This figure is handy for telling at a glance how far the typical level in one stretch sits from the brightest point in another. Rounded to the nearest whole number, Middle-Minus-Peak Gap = 5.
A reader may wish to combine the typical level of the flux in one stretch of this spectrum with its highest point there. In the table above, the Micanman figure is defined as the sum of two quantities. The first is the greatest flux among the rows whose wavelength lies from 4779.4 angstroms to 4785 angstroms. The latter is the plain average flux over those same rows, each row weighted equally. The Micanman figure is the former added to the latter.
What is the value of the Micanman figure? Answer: 55.0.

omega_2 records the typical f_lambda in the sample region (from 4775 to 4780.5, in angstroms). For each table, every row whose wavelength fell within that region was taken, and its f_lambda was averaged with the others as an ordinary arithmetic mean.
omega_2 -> 24.6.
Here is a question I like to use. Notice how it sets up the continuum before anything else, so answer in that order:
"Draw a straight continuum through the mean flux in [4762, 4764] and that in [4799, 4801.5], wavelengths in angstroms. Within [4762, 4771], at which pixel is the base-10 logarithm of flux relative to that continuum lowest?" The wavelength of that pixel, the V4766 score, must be 4763.51 angstroms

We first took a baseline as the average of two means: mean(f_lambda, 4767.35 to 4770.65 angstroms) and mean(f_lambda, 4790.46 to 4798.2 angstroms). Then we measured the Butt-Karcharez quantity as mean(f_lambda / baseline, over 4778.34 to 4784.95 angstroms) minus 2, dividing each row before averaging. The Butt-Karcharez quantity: -1.039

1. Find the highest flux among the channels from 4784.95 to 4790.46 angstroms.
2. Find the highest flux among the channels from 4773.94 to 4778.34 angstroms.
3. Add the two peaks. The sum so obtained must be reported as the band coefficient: 61.2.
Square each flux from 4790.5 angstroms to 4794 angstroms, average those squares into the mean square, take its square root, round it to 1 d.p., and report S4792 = 27.1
